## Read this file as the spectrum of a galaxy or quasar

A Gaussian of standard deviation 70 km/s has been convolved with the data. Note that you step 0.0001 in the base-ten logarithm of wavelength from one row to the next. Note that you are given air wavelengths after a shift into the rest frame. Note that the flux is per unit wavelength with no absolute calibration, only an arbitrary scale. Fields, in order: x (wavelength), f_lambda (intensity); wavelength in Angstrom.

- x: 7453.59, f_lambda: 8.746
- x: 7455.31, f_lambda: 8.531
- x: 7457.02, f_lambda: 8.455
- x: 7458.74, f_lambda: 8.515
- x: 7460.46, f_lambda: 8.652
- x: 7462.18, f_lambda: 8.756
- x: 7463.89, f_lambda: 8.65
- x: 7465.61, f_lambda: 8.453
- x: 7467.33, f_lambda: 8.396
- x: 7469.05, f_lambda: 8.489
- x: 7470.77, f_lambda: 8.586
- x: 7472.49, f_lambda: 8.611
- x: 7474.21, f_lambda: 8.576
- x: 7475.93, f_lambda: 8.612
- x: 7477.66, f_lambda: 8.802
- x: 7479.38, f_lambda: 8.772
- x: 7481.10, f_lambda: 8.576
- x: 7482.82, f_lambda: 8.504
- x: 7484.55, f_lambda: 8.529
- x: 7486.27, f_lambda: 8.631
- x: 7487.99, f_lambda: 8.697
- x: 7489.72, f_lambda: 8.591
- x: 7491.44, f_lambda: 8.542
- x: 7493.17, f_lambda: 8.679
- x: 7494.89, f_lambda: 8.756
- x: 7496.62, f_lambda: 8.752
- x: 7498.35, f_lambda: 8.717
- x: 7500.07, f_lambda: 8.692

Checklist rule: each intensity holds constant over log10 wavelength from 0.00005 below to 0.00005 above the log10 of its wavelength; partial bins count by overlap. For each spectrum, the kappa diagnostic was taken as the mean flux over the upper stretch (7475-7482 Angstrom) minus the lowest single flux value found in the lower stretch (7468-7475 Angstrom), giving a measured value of 0.20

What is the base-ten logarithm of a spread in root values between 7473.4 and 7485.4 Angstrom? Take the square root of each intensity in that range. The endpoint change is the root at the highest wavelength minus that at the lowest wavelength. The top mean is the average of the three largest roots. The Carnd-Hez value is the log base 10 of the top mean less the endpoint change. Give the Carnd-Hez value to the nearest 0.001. 0.472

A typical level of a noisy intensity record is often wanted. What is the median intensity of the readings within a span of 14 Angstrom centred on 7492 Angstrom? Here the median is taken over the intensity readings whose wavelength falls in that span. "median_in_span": 8.69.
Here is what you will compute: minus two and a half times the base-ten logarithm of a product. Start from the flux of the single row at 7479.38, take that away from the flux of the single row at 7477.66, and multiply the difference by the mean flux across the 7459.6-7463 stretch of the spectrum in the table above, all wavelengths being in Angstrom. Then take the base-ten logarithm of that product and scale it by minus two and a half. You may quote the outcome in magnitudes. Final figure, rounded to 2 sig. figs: 1.5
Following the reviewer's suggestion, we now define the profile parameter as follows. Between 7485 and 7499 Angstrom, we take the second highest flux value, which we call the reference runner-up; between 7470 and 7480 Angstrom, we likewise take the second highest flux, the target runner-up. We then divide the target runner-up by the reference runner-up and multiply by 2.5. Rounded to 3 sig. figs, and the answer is 2.51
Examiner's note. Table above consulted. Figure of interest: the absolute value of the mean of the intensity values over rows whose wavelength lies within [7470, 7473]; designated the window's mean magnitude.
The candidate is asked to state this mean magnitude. 8.60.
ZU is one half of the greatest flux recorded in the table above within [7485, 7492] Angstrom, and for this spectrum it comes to 4.35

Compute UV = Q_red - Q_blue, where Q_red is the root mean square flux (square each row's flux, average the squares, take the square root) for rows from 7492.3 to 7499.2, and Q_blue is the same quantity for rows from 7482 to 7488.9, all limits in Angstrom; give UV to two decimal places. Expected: 0.14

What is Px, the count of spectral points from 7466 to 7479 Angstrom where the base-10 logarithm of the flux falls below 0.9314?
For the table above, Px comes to 2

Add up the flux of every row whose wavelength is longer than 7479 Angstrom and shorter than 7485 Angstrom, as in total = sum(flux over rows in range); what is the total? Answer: 34.4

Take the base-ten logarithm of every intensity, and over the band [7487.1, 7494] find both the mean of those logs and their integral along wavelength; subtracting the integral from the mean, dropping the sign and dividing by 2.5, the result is 2.2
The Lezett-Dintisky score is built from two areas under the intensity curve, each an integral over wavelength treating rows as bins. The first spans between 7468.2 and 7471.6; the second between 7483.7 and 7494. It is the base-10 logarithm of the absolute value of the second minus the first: 1.8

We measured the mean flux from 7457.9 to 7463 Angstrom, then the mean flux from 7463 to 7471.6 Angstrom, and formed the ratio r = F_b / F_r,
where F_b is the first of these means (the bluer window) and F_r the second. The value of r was 1.01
